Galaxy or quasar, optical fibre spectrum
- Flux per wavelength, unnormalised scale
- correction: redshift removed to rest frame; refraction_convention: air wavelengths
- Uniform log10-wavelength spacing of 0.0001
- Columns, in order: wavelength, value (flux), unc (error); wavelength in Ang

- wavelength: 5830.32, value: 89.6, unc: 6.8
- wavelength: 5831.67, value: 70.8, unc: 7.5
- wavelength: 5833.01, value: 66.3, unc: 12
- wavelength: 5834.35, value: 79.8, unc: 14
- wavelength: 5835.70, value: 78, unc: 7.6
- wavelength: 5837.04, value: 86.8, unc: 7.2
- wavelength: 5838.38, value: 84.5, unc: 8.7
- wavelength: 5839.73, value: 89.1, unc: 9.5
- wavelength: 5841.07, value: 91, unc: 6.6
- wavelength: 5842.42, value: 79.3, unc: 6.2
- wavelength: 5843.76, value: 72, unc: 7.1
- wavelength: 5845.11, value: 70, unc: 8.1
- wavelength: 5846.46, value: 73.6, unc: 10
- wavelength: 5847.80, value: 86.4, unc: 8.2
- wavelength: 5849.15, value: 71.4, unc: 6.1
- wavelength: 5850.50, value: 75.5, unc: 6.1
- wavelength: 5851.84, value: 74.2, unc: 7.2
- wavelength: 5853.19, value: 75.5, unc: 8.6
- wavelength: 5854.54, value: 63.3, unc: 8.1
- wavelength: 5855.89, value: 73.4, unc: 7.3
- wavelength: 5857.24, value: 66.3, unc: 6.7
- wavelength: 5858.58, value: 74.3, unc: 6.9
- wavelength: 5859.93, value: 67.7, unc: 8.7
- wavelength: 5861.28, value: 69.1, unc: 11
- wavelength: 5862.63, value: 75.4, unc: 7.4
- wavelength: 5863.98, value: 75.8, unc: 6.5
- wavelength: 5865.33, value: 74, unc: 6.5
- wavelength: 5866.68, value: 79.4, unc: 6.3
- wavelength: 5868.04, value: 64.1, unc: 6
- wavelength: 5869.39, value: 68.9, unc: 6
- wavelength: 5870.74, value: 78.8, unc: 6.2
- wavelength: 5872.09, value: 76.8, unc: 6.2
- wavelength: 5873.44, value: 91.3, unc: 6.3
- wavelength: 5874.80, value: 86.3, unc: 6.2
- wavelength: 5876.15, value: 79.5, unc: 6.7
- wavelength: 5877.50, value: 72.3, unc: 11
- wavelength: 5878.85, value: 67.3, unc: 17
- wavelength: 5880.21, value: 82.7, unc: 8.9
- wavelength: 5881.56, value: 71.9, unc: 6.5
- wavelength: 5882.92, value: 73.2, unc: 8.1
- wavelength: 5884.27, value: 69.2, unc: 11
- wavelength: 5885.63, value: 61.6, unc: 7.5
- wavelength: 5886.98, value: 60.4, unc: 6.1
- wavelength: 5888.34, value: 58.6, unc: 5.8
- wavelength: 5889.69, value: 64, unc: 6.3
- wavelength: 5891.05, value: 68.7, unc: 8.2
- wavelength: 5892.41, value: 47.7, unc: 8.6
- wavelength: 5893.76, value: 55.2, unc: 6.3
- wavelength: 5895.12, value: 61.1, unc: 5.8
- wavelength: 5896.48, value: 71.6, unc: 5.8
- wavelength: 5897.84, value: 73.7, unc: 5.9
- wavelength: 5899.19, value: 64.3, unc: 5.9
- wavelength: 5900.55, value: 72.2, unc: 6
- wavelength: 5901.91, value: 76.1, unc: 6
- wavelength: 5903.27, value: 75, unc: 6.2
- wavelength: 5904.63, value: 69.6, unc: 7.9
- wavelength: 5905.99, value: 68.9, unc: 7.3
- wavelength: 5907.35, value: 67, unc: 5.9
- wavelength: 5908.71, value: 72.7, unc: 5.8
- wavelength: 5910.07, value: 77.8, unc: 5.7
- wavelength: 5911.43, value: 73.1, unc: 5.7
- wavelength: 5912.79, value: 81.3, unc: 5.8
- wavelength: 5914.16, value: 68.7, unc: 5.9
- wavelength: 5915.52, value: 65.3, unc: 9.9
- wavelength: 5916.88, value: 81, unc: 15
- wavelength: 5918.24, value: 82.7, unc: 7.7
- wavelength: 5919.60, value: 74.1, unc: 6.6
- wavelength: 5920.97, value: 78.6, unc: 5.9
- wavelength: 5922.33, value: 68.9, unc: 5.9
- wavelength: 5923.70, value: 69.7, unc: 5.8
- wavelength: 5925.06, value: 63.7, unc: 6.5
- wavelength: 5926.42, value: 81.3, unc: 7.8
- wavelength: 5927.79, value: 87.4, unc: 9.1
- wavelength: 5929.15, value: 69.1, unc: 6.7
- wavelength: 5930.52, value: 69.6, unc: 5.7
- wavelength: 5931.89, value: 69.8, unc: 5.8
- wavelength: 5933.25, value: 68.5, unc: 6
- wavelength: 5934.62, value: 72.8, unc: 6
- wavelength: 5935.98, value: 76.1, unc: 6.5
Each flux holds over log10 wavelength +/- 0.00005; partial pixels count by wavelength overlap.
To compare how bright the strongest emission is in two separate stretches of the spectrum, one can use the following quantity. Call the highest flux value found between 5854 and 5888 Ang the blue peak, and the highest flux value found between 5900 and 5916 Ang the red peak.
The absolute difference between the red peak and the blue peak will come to 10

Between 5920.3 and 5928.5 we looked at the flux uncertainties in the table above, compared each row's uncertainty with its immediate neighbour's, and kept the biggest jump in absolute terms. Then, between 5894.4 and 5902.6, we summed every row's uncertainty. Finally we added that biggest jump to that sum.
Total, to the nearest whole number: 37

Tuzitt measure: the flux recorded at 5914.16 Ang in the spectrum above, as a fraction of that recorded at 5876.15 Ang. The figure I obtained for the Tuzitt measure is 0.86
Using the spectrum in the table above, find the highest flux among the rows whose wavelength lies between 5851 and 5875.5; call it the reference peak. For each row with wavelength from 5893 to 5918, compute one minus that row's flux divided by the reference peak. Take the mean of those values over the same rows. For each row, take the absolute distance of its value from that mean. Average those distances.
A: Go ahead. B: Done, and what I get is 0.056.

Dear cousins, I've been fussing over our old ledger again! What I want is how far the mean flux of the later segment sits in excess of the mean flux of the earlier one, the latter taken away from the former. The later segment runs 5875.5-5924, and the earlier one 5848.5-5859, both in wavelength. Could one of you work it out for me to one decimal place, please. -1.6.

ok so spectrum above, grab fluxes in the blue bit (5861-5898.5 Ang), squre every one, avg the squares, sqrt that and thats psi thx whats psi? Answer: 71.3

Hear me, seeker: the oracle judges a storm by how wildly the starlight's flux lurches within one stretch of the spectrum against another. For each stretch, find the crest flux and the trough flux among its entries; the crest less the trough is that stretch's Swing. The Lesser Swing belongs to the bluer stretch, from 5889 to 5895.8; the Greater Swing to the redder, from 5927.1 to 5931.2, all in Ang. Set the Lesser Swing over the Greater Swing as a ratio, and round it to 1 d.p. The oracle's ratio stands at 1.1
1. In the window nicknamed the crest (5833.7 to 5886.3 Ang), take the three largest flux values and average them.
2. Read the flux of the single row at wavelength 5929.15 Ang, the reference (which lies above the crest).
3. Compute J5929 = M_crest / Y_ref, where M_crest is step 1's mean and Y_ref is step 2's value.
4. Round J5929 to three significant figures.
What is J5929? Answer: 1.31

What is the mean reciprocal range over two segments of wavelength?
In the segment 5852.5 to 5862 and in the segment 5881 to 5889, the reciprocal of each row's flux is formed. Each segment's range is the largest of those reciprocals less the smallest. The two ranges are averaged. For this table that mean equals 0.0030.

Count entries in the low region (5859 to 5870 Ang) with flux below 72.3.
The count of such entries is 4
